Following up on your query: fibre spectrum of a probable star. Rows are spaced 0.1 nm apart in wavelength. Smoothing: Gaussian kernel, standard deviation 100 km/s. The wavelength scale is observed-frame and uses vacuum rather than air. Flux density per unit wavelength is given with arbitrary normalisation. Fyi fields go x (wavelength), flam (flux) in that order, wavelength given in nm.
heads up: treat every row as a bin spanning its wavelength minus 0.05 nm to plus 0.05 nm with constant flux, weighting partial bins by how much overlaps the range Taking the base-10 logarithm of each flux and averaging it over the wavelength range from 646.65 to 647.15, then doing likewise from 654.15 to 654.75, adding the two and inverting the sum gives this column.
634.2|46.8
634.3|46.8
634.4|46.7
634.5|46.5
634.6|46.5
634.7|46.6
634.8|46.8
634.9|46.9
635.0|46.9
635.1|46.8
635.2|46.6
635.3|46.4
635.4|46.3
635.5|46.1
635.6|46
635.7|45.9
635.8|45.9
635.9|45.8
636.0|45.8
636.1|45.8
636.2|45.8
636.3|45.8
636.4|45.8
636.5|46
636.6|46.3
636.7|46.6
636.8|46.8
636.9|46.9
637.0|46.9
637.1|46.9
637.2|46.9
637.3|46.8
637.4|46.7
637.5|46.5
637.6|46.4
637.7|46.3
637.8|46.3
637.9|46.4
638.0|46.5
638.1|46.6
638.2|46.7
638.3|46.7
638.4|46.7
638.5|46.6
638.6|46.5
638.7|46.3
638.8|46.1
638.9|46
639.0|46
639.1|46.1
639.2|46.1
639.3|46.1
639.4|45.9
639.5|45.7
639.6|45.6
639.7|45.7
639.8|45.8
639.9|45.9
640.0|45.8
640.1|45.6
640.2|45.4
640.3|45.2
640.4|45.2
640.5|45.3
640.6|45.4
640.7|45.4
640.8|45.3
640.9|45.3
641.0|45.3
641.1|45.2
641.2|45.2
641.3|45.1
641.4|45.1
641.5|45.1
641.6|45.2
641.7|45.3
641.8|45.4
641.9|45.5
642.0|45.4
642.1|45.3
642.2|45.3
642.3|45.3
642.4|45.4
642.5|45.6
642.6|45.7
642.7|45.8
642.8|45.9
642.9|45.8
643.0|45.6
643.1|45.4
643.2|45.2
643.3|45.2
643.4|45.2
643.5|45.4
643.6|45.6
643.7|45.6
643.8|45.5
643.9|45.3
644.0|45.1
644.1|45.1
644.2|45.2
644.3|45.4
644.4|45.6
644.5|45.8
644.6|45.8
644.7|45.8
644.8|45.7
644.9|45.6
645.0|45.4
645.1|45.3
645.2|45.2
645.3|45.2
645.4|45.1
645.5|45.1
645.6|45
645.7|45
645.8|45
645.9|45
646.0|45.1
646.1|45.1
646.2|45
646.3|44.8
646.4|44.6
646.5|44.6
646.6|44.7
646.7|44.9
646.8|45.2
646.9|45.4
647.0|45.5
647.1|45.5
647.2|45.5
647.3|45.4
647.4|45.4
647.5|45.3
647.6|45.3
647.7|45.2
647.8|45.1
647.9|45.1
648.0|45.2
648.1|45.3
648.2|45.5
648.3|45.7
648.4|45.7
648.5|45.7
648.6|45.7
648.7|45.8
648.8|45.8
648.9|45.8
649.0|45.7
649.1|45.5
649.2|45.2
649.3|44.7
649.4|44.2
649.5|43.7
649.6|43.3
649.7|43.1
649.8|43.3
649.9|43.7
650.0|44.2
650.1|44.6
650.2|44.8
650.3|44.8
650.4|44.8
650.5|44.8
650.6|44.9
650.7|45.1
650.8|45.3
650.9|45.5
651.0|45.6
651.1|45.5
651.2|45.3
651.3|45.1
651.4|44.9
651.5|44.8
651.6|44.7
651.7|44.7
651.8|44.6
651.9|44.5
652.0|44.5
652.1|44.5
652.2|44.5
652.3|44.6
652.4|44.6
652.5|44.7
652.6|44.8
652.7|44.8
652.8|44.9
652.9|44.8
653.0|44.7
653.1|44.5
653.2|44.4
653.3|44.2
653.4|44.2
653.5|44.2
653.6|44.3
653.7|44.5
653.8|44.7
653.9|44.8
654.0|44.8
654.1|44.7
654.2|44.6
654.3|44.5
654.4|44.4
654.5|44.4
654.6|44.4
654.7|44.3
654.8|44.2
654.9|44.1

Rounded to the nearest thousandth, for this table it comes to 0.303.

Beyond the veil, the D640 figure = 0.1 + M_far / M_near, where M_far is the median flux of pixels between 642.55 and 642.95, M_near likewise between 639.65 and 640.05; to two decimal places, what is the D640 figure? 1.10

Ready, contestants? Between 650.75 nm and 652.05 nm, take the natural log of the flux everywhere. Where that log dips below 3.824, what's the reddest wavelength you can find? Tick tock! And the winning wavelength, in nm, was 652.0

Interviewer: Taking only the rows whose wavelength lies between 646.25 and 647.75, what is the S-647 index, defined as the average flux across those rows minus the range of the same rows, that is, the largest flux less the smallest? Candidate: 44.3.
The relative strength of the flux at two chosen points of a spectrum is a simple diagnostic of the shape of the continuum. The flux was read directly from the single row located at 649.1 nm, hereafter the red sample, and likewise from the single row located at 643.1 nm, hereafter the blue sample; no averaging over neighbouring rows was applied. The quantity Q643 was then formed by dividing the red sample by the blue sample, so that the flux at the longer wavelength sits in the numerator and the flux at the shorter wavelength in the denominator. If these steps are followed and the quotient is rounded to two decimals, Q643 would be 1.00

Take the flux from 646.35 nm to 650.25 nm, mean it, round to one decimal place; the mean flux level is 45.0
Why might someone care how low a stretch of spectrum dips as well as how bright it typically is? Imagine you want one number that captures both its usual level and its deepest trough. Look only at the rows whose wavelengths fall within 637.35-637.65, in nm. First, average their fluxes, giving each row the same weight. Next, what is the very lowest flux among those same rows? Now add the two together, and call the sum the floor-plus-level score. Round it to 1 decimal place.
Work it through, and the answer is 92.9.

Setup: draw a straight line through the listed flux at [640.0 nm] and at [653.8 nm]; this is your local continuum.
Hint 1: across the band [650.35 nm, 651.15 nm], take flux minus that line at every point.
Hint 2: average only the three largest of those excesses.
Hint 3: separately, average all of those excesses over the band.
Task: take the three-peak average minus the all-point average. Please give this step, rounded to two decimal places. 0.37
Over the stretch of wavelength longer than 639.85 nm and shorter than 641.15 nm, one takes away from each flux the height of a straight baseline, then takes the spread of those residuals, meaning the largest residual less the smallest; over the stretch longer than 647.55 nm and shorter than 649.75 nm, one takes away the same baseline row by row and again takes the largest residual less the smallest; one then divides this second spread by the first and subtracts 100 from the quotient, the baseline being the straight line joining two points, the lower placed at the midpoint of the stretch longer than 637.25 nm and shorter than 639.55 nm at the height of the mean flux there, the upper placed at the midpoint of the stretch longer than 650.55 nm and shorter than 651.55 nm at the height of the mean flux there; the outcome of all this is -96.0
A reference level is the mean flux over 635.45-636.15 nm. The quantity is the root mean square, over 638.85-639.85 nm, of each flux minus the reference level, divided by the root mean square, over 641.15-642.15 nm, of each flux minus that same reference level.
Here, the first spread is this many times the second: 0.27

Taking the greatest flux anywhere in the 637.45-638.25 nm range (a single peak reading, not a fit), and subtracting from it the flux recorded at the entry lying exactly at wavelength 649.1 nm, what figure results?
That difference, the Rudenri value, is 1.2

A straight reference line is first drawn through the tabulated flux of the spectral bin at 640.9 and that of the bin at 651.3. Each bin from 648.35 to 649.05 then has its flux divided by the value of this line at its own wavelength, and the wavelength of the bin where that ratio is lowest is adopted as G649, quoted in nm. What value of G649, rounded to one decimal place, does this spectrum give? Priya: 648.4 nm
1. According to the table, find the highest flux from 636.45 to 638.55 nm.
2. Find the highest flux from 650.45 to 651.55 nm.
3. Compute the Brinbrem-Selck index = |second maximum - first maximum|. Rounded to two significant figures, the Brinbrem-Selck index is 1.3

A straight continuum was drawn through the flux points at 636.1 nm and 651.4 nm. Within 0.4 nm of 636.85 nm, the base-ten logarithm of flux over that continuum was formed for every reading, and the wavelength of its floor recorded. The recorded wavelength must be 636.5 nm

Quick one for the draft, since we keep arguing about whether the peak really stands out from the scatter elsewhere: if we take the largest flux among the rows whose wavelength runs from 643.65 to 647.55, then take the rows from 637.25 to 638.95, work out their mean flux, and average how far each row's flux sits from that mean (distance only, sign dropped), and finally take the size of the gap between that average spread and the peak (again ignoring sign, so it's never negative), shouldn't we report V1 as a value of 45.6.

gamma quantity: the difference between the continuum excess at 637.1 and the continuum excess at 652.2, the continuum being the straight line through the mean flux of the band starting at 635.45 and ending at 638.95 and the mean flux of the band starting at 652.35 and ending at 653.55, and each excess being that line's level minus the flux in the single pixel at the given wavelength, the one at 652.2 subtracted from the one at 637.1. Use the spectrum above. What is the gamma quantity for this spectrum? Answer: -0.7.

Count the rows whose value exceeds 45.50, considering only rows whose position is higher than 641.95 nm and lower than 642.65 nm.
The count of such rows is 2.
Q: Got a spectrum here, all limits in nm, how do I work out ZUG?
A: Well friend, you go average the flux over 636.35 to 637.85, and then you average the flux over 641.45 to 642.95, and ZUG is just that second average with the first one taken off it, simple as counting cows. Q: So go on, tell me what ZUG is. -1.1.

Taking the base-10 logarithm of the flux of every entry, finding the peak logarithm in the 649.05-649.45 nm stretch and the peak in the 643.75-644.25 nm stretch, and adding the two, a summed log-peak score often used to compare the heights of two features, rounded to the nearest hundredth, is 3.32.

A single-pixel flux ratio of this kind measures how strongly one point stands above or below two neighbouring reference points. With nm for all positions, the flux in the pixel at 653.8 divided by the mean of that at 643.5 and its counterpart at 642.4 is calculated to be 0.985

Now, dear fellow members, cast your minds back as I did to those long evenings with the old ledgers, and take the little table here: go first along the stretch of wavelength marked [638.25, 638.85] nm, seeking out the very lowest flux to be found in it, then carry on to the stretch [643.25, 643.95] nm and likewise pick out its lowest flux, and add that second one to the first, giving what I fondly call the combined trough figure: 91.3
